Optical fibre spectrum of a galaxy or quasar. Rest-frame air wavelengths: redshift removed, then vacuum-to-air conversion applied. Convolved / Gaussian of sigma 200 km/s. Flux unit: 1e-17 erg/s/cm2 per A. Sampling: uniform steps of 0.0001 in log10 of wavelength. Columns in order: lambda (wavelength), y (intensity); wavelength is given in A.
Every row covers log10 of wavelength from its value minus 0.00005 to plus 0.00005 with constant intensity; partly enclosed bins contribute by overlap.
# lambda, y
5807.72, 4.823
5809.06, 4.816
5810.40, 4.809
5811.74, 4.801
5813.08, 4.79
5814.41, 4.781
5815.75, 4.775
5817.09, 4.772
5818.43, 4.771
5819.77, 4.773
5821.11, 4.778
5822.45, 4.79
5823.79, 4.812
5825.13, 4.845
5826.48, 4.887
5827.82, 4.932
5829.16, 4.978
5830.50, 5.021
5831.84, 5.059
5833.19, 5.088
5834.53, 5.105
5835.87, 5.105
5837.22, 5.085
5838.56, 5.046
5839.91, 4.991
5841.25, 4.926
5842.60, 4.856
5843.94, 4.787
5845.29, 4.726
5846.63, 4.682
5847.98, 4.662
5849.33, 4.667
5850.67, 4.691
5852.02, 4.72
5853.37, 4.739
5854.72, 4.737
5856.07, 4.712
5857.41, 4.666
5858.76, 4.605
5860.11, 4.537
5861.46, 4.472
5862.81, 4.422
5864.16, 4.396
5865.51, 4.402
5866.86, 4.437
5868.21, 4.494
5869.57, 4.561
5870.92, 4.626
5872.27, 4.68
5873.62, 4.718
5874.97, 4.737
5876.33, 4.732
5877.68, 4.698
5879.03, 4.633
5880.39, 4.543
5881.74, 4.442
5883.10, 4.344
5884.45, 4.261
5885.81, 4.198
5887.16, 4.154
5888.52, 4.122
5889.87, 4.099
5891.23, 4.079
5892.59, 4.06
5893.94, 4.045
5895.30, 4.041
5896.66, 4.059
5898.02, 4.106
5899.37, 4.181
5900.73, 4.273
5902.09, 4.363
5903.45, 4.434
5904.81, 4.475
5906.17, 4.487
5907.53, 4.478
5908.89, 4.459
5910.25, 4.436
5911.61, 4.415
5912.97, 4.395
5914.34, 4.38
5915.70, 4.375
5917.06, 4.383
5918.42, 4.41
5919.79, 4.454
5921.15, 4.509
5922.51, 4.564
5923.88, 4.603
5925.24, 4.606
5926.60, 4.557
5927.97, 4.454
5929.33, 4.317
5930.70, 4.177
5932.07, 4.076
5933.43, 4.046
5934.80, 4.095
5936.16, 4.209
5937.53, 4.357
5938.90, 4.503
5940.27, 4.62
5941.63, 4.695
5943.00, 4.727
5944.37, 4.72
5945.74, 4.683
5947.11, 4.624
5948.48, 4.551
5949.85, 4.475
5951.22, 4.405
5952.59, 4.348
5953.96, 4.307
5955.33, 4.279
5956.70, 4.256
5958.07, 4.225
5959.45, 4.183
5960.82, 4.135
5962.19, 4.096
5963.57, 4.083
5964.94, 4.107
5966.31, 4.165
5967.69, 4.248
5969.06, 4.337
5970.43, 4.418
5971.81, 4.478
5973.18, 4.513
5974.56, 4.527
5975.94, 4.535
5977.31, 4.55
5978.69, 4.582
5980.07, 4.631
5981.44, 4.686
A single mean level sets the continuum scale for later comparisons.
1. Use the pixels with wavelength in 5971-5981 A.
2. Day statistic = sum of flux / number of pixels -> 4.55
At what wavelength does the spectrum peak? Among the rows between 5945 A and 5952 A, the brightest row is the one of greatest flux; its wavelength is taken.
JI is 5945.74 A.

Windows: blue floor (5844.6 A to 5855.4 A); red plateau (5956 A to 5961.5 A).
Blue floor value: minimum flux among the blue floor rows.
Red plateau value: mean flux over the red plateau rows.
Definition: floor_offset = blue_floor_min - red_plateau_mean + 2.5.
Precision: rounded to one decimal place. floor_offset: 3.0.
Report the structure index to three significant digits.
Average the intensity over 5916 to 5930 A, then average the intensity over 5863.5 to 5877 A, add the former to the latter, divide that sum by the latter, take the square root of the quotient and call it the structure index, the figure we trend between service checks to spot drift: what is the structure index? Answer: 1.41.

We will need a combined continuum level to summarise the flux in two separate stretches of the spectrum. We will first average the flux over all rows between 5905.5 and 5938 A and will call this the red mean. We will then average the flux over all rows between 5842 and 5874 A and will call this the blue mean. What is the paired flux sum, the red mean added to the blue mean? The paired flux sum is 9.01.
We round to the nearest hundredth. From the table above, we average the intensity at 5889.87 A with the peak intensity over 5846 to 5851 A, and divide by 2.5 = 1.76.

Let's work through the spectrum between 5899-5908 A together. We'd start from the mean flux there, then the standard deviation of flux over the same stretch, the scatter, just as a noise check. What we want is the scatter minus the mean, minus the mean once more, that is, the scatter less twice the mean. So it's -8.66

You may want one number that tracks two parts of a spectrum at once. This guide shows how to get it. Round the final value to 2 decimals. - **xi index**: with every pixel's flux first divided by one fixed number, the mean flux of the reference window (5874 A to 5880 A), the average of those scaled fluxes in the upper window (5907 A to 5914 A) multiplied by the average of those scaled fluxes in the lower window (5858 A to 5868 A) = 0.90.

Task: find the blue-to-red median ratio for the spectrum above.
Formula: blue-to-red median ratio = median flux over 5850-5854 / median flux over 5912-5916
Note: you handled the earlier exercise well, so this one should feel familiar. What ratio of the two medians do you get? 1.08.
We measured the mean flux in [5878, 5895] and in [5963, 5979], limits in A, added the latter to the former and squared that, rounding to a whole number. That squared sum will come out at 74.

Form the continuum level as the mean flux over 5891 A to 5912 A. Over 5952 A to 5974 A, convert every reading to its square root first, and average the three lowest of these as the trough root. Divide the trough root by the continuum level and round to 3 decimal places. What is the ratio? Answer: 0.473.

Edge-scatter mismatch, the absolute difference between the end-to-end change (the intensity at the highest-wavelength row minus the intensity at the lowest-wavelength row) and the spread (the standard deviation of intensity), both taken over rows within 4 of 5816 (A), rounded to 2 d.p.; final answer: 0.02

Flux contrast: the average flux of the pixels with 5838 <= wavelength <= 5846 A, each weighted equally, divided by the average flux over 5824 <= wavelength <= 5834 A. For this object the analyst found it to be 0.98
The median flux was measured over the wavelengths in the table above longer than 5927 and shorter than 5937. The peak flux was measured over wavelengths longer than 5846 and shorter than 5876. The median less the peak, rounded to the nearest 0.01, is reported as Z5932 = -0.56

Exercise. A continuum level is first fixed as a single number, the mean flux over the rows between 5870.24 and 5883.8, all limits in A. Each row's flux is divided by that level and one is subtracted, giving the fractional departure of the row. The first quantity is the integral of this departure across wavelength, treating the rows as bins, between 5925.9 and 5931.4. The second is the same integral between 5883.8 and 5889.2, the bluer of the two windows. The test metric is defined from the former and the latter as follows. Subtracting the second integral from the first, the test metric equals 0.2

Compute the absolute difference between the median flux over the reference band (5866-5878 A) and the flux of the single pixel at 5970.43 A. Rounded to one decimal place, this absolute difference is 0.3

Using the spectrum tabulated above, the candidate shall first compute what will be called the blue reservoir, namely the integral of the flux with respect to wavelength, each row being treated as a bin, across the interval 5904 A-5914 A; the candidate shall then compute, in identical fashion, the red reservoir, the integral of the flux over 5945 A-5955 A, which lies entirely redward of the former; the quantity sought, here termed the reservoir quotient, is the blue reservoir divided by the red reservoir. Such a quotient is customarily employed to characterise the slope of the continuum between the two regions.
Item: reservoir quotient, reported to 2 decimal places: 0.99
